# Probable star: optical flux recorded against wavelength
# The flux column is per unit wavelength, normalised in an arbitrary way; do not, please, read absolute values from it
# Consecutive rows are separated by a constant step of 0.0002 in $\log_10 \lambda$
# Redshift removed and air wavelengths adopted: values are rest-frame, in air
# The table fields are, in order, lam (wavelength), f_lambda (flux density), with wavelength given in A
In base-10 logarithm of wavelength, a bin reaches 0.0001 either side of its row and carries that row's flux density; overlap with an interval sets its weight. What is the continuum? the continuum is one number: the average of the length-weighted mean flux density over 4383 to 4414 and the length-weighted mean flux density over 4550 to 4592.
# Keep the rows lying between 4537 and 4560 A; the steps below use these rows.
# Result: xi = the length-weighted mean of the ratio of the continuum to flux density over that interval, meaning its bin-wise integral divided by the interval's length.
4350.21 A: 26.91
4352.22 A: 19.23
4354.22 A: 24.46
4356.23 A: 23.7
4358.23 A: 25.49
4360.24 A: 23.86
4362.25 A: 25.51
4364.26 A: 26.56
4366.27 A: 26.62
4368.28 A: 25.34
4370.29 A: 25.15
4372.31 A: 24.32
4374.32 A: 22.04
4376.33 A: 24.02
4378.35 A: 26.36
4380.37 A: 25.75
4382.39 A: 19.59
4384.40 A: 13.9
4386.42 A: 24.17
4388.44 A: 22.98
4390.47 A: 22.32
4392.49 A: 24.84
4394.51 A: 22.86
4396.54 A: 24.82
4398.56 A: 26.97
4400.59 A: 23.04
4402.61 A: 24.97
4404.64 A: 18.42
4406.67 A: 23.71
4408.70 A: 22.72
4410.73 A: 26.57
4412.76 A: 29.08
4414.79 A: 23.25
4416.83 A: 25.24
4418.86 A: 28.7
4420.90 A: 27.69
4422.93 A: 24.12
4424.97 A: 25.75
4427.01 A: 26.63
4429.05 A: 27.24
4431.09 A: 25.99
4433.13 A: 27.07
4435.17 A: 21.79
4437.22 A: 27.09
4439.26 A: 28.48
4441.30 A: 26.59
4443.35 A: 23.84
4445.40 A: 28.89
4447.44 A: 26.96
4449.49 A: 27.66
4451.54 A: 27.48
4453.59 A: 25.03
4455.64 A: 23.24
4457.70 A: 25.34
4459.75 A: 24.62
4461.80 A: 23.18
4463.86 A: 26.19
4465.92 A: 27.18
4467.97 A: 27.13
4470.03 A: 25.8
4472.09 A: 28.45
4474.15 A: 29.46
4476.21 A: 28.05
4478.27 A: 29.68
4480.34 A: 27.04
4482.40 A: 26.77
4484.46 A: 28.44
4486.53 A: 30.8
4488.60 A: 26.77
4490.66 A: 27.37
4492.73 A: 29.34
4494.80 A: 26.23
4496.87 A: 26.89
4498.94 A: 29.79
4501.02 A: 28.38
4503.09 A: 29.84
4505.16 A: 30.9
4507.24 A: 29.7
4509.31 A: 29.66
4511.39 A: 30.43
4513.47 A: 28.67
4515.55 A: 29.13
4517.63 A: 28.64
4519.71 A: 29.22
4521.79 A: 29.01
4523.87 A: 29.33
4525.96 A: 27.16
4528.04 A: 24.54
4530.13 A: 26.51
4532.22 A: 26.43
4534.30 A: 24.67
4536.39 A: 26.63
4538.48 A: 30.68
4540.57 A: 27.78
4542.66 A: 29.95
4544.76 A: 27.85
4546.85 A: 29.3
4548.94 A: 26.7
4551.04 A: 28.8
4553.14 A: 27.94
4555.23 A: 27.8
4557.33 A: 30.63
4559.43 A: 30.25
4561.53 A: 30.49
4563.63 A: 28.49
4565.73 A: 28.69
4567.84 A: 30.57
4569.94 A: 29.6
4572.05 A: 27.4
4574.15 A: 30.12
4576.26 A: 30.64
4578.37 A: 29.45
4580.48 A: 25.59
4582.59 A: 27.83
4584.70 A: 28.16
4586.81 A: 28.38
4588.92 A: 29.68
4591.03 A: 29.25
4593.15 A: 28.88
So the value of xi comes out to 0.91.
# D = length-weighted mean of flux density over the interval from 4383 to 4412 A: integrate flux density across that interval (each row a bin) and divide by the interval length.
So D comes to 23.0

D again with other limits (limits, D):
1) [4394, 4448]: 25.5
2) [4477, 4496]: 28.0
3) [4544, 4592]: 28.9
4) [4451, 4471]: 25.5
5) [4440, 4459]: 26.1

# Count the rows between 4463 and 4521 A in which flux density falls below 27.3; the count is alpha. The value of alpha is 9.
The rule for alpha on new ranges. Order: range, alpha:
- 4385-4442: 24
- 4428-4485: 19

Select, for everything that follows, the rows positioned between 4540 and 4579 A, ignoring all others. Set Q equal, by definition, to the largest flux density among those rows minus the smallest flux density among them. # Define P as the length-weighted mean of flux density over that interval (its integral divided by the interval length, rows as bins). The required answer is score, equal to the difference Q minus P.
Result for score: -25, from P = 29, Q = 3.9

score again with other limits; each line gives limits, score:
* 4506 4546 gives -22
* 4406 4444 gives -19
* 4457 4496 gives -20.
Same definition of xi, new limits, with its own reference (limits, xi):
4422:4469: 1.01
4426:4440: 1.00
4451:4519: 0.95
